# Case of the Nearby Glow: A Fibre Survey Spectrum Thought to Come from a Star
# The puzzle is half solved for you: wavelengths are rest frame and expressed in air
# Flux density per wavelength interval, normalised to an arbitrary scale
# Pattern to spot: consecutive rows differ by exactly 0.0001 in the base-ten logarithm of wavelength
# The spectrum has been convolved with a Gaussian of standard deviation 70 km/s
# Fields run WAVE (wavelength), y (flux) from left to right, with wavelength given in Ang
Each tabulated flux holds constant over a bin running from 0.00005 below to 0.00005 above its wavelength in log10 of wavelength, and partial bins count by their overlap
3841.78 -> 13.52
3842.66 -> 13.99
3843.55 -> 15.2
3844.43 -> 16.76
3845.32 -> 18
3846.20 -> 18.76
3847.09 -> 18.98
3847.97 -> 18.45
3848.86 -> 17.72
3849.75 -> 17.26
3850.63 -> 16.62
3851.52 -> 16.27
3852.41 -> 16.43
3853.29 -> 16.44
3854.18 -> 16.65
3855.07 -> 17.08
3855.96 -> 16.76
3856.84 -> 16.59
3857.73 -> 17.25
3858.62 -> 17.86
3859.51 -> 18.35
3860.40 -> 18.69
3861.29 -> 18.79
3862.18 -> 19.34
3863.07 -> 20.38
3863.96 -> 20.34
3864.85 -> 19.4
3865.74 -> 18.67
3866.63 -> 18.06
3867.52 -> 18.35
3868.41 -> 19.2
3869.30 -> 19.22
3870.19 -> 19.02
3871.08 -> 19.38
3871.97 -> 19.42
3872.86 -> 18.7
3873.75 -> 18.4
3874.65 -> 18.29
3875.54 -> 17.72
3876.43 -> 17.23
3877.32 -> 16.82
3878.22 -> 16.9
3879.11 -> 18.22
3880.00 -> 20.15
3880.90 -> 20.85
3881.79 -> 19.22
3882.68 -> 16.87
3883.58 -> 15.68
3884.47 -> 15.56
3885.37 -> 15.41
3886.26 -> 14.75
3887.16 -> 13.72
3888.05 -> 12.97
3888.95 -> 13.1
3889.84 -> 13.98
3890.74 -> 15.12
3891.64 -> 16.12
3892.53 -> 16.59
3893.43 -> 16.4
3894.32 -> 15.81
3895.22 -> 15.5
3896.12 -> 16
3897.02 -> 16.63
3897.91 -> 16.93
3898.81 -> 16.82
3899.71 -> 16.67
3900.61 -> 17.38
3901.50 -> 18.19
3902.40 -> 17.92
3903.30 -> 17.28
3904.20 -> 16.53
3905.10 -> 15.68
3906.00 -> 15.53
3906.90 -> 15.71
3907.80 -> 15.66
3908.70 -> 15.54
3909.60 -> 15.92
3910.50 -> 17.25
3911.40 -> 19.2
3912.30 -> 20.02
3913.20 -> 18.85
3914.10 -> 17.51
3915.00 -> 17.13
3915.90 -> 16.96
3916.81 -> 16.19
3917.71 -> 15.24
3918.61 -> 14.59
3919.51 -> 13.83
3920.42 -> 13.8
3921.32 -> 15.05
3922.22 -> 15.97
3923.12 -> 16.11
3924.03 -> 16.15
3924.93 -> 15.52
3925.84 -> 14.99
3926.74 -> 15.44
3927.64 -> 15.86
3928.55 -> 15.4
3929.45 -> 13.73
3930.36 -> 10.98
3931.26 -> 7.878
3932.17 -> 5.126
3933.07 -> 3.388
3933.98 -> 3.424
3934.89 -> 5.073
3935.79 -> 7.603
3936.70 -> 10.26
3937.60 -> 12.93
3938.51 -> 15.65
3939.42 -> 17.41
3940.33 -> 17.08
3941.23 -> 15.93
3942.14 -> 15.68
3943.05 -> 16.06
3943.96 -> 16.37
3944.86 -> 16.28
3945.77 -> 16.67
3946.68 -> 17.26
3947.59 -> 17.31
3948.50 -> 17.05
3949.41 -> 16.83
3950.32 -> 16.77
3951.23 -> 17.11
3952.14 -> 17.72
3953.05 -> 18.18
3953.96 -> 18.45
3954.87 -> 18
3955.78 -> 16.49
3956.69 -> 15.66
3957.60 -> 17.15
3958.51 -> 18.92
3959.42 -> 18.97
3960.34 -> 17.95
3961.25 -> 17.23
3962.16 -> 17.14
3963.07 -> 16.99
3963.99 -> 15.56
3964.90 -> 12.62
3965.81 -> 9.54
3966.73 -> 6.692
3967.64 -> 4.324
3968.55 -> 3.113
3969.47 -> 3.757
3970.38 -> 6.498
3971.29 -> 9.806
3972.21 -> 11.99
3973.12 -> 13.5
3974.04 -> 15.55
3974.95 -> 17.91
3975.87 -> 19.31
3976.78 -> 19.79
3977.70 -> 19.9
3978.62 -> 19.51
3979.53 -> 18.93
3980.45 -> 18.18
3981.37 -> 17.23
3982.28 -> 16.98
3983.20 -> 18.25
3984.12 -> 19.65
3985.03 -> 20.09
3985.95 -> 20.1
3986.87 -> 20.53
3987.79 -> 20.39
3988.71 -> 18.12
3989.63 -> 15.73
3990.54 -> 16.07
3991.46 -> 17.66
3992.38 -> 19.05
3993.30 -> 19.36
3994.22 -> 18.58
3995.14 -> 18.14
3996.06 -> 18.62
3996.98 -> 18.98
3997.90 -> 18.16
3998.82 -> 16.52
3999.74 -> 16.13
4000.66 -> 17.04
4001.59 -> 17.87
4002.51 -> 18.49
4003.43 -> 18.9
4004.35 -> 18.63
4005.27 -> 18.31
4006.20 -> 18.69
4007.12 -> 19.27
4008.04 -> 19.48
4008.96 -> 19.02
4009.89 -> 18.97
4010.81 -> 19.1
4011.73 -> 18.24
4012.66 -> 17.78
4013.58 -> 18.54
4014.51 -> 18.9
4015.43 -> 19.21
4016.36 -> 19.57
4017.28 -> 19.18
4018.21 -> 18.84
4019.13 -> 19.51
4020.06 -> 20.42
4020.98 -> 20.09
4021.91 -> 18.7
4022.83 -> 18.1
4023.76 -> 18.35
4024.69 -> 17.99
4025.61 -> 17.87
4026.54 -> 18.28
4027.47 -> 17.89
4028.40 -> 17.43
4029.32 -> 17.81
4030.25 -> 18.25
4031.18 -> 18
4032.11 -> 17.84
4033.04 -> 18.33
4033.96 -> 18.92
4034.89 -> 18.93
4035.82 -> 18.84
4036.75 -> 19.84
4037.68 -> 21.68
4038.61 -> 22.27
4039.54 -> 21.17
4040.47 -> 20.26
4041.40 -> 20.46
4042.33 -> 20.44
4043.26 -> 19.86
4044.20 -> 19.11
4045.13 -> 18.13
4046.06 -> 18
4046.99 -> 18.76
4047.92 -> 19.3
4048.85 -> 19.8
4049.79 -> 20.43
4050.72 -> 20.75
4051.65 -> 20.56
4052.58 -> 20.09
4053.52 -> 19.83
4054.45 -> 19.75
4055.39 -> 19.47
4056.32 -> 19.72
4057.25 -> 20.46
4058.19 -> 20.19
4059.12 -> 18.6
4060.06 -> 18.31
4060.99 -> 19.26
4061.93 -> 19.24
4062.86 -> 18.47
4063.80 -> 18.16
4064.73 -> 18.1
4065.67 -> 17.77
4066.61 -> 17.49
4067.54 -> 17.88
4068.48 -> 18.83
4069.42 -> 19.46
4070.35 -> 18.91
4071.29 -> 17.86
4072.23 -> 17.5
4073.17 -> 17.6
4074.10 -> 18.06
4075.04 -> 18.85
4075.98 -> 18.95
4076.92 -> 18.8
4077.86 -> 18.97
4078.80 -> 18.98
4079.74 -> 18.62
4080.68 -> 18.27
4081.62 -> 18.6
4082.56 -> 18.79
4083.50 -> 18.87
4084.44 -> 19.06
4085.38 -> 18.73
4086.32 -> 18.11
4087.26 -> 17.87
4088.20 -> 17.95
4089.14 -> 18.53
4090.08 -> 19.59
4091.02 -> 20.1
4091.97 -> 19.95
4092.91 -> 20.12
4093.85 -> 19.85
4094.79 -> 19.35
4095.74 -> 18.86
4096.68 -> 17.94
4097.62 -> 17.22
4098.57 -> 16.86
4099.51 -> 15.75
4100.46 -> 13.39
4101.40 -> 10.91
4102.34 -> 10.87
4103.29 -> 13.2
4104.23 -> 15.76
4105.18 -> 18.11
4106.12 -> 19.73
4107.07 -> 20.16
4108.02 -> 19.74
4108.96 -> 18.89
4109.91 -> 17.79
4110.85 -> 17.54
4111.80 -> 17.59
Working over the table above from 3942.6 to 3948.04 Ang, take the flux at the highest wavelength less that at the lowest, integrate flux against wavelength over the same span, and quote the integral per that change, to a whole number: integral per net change 73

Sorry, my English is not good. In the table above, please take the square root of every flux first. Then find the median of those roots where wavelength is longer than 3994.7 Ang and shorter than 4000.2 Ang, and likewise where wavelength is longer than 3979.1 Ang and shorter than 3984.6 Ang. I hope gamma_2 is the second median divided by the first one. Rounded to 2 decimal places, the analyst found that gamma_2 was 1.00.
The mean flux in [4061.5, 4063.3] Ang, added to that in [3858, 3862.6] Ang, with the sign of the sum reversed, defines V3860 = -37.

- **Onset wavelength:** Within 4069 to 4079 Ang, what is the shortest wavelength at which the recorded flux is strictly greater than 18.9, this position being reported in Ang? 4069.42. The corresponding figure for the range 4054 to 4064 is 4054.45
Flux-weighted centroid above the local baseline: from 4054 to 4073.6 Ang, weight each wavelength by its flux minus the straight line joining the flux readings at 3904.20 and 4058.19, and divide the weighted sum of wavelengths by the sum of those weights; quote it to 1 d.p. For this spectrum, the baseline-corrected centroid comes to 4066.5 Ang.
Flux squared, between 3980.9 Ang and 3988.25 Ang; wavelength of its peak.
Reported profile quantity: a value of 3986.87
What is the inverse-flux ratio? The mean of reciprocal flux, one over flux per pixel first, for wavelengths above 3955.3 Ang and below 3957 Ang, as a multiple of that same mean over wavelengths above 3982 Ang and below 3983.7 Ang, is 1.10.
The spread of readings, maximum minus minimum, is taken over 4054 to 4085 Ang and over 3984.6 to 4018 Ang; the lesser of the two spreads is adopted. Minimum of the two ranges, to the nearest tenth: 3.0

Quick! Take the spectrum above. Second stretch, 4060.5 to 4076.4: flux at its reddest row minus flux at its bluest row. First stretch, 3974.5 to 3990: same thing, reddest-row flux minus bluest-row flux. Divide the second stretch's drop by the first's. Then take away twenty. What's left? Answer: -19.9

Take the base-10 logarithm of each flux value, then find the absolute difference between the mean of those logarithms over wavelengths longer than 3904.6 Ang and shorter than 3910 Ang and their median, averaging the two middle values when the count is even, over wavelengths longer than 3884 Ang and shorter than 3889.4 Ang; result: 0.042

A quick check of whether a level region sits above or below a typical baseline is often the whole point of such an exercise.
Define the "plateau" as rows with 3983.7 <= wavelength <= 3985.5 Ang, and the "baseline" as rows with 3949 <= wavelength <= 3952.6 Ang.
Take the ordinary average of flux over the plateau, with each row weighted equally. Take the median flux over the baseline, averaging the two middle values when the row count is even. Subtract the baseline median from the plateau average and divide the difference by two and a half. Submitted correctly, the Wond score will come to 1.2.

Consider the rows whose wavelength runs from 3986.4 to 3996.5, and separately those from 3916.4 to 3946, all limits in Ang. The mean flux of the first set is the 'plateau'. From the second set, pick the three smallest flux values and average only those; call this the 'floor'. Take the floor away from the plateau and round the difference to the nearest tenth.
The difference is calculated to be 14.4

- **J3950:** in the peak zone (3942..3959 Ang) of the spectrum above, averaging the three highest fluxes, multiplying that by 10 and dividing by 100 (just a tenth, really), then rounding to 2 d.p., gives 1.85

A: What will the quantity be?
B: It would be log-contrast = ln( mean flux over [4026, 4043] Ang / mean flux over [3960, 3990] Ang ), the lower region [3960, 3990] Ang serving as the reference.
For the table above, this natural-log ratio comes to 0.2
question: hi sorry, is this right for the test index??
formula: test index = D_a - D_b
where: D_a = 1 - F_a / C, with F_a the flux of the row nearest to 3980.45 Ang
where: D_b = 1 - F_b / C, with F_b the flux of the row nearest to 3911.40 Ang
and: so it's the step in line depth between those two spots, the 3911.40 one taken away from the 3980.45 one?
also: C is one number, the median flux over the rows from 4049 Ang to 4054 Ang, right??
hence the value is 0.0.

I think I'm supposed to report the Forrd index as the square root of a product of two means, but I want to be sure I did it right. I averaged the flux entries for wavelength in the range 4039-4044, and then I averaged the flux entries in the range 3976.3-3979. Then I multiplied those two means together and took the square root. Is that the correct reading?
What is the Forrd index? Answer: 20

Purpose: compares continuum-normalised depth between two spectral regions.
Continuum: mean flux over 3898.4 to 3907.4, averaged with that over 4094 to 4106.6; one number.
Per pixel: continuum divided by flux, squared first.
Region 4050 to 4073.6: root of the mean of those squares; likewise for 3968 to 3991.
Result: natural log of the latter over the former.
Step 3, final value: 0.7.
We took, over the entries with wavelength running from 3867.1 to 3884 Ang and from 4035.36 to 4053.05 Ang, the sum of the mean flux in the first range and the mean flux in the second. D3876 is 38.4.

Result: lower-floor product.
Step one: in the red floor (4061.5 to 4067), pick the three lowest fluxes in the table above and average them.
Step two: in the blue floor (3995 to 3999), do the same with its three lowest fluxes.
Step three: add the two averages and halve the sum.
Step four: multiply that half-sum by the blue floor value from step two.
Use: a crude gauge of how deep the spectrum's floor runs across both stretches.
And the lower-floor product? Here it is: 312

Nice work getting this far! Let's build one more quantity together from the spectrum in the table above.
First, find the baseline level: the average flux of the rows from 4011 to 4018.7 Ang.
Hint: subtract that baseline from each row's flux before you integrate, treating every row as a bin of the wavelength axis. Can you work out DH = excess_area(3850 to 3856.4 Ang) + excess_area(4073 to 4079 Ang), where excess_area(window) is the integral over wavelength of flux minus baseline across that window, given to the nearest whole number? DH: -15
